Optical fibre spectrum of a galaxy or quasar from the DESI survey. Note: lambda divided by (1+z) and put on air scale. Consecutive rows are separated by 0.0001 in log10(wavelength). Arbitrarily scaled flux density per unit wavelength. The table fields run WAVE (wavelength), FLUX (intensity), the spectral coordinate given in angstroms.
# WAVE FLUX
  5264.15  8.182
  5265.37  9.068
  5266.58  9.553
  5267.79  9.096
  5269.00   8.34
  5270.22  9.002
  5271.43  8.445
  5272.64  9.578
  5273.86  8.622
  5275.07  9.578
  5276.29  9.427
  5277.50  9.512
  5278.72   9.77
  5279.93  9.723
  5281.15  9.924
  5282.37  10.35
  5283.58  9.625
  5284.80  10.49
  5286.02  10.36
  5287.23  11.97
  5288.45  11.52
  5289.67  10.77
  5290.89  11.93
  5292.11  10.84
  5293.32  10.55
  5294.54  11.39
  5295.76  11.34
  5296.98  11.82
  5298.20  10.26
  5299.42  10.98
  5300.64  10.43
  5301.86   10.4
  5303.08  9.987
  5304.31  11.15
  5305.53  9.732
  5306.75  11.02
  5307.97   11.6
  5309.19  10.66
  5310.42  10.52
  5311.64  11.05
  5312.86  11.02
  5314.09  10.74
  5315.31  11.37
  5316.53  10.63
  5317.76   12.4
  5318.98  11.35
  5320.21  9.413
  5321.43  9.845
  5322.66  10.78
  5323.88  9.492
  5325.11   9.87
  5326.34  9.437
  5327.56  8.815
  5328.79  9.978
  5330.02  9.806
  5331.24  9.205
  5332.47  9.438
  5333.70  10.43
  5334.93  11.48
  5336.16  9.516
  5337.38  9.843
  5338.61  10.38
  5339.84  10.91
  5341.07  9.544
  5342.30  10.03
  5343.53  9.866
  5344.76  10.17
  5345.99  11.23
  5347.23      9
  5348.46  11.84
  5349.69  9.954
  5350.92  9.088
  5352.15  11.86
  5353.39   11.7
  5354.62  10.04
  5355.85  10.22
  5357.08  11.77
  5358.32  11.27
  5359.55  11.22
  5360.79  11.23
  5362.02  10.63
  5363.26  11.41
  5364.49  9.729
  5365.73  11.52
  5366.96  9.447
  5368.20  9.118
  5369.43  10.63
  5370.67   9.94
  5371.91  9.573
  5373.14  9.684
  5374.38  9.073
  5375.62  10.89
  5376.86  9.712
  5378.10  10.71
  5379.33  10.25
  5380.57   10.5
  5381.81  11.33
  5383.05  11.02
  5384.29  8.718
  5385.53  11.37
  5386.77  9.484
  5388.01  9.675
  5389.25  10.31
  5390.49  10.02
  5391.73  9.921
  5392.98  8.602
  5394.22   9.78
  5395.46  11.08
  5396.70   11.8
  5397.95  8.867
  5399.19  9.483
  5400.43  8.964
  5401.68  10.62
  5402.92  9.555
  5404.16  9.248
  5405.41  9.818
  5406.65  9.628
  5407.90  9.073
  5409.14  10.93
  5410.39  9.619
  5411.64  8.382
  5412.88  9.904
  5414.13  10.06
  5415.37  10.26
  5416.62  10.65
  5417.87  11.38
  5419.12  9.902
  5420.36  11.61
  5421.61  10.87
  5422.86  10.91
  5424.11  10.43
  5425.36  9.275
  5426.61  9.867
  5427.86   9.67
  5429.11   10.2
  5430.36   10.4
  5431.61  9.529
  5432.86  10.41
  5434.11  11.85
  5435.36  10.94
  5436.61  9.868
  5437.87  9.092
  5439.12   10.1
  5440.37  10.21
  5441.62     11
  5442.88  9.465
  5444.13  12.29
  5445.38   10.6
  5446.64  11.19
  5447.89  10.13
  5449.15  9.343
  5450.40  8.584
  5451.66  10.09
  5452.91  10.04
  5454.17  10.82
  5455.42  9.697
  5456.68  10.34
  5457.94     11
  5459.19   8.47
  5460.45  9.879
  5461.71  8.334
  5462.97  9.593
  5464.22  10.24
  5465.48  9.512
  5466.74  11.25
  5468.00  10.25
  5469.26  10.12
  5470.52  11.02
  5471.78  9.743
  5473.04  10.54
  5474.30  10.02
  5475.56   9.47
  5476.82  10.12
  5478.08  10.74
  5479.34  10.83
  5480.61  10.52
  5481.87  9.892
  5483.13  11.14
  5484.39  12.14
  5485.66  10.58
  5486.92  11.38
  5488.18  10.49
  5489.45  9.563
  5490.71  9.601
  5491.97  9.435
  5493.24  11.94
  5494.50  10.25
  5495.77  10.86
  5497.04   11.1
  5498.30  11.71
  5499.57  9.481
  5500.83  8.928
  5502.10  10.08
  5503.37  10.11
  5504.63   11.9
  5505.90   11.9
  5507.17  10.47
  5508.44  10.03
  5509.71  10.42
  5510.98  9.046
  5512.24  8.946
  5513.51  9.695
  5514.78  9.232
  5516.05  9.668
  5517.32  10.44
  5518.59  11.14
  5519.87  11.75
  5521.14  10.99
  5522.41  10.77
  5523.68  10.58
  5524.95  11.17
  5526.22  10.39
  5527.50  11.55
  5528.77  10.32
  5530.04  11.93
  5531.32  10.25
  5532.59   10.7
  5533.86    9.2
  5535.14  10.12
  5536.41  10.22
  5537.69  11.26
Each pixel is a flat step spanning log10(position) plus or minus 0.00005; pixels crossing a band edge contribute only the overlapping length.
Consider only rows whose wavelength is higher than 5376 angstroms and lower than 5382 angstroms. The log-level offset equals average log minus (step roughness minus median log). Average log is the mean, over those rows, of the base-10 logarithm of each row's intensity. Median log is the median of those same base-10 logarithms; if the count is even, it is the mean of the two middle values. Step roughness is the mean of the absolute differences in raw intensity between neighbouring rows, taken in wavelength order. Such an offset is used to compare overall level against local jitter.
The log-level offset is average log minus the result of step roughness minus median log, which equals 1.41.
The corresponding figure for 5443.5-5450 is 1.02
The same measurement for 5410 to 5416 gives 1.20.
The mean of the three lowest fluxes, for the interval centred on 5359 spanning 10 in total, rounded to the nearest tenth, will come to 10.3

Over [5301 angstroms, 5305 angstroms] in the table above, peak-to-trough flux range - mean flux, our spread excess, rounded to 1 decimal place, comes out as -9.3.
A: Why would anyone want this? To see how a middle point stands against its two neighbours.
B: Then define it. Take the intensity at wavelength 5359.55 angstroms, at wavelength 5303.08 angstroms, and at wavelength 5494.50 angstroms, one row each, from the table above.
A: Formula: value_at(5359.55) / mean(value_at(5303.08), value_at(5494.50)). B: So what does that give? 1.11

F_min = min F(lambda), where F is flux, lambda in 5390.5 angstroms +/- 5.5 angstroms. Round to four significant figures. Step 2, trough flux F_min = 8.602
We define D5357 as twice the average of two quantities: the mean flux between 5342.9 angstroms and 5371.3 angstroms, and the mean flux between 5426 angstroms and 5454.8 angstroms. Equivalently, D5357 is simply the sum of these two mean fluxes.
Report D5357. 20.8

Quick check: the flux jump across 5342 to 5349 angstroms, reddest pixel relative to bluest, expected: 1.8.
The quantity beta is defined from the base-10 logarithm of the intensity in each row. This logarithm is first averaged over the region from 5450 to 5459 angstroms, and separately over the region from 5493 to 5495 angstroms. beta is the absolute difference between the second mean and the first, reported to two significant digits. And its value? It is 0.042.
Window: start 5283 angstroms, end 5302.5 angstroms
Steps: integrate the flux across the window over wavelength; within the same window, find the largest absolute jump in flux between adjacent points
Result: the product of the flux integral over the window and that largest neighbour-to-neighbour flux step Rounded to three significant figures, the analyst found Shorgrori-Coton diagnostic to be 343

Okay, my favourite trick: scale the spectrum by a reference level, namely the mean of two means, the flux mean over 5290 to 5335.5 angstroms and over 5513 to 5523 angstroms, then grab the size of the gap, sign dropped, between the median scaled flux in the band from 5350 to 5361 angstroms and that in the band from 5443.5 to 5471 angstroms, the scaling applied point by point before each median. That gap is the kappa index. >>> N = 0.105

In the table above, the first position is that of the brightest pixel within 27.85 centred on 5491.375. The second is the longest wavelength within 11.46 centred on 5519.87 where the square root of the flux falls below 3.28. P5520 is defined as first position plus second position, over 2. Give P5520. 5504.0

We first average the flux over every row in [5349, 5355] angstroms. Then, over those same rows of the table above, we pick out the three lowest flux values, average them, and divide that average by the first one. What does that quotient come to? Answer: 0.92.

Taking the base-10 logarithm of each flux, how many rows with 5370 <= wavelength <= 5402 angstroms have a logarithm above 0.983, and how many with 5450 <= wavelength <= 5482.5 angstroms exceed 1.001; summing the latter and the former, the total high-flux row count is 33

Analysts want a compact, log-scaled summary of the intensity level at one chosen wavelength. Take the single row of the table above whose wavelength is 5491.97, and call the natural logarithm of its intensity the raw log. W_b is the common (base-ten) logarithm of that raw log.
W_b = 0.351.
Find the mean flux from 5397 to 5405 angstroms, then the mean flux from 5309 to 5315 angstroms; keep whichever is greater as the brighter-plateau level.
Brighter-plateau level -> 10.8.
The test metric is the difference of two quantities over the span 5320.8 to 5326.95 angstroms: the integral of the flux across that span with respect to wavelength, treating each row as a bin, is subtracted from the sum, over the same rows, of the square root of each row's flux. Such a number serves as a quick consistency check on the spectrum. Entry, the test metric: -45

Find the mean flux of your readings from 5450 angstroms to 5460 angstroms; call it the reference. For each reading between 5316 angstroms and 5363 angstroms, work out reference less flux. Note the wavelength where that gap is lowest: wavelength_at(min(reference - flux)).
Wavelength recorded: 5317.76 angstroms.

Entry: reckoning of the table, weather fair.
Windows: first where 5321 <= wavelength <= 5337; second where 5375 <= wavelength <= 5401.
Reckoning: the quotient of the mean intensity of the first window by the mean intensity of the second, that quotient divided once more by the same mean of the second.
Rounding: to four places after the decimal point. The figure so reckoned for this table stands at 0.0962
